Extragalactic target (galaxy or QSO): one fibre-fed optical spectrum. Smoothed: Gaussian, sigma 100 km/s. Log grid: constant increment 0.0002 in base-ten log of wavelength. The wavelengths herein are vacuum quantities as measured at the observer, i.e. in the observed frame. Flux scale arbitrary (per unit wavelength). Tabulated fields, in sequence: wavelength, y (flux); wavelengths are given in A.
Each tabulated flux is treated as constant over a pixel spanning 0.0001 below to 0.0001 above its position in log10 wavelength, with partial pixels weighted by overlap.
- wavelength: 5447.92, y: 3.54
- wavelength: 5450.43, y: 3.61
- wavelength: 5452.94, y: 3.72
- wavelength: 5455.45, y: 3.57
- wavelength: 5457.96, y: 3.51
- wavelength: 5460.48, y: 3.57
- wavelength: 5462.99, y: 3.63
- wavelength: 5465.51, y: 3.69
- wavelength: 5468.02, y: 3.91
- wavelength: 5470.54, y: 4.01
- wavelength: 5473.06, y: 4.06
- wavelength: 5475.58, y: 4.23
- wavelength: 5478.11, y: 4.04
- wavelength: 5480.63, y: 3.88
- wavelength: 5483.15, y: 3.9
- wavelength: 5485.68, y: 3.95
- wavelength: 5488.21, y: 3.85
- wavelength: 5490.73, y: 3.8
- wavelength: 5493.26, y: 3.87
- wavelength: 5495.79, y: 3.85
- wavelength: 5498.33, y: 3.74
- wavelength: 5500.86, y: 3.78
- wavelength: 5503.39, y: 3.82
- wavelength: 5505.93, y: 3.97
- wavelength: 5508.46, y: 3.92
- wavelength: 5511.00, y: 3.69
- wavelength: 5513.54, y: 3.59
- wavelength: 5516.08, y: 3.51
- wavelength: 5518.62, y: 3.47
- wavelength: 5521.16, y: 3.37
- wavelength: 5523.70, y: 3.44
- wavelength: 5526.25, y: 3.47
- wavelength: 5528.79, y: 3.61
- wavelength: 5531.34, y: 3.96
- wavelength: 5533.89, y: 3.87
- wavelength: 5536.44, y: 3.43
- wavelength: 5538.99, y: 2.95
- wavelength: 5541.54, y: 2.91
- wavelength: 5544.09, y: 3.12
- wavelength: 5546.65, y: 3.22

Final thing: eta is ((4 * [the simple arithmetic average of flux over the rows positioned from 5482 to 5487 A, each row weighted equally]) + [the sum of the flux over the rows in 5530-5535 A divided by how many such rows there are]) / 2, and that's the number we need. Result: 9.8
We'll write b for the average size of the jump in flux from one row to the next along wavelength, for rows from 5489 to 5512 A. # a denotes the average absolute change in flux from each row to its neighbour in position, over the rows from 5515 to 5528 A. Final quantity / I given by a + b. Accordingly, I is 0.15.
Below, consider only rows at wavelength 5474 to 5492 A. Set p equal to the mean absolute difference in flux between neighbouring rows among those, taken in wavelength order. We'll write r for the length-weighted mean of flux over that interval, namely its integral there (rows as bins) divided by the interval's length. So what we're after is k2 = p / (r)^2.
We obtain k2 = 0.006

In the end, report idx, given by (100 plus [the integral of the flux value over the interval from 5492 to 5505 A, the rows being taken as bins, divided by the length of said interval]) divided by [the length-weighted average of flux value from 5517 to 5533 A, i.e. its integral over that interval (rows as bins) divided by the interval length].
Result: 29.2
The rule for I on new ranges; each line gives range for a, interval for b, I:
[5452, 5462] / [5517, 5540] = 0.30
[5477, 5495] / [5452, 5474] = 0.17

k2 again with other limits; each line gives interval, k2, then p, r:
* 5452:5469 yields 0.008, 0.102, 3.7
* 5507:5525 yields 0.008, 0.103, 3.6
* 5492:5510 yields 0.005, 0.068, 3.8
